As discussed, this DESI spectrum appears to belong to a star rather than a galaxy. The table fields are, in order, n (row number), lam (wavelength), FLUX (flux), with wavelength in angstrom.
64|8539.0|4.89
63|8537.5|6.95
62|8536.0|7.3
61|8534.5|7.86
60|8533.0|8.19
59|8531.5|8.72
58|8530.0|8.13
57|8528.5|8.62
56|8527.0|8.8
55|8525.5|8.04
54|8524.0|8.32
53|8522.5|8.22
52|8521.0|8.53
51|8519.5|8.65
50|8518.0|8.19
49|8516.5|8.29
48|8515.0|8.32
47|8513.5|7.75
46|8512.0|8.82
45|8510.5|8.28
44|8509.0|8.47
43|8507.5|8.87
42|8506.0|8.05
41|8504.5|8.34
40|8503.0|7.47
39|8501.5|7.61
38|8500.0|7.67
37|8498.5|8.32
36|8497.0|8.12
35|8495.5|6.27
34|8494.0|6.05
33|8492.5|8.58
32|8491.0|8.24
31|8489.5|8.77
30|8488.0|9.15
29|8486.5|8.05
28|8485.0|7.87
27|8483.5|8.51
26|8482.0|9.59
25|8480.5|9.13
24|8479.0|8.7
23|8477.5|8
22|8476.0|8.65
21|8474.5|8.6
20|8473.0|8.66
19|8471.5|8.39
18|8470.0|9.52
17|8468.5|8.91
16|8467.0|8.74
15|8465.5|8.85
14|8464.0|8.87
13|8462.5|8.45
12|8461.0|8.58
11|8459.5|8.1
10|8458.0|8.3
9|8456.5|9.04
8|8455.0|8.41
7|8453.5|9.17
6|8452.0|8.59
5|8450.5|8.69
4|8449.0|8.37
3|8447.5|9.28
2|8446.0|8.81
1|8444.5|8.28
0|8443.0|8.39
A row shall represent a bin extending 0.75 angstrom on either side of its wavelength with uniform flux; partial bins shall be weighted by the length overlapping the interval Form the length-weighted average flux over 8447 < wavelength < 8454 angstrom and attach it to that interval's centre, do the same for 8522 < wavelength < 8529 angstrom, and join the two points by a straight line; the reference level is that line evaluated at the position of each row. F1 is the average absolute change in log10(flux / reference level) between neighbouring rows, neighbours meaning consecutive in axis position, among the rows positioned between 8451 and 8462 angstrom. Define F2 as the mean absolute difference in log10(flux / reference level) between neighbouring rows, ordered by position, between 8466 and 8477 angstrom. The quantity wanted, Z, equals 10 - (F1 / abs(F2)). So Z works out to 8.5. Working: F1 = 0.028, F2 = 0.019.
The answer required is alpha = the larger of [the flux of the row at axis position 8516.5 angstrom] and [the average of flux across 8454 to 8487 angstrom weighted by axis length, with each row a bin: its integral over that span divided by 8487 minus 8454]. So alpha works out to 8.64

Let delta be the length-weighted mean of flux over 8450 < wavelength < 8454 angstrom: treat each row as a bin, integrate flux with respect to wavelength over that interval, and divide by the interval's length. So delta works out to 8.80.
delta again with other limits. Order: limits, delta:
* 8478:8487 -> 8.64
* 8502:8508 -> 8.13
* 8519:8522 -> 8.55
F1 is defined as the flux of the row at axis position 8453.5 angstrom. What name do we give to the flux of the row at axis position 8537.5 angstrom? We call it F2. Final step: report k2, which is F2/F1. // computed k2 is 0.76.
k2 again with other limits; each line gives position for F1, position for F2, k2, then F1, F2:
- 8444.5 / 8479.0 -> 1.05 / 8.28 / 8.7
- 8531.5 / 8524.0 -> 0.95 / 8.72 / 8.32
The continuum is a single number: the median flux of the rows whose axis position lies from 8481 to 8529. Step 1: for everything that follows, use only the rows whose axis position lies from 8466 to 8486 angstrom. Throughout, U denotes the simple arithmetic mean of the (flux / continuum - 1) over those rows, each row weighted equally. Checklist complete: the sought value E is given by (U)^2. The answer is 0.0024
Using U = 0.049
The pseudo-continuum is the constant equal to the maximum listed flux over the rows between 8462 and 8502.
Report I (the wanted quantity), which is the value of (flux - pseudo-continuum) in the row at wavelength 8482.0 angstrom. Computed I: 0.00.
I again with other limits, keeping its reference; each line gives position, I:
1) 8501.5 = -1.98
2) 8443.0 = -1.20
